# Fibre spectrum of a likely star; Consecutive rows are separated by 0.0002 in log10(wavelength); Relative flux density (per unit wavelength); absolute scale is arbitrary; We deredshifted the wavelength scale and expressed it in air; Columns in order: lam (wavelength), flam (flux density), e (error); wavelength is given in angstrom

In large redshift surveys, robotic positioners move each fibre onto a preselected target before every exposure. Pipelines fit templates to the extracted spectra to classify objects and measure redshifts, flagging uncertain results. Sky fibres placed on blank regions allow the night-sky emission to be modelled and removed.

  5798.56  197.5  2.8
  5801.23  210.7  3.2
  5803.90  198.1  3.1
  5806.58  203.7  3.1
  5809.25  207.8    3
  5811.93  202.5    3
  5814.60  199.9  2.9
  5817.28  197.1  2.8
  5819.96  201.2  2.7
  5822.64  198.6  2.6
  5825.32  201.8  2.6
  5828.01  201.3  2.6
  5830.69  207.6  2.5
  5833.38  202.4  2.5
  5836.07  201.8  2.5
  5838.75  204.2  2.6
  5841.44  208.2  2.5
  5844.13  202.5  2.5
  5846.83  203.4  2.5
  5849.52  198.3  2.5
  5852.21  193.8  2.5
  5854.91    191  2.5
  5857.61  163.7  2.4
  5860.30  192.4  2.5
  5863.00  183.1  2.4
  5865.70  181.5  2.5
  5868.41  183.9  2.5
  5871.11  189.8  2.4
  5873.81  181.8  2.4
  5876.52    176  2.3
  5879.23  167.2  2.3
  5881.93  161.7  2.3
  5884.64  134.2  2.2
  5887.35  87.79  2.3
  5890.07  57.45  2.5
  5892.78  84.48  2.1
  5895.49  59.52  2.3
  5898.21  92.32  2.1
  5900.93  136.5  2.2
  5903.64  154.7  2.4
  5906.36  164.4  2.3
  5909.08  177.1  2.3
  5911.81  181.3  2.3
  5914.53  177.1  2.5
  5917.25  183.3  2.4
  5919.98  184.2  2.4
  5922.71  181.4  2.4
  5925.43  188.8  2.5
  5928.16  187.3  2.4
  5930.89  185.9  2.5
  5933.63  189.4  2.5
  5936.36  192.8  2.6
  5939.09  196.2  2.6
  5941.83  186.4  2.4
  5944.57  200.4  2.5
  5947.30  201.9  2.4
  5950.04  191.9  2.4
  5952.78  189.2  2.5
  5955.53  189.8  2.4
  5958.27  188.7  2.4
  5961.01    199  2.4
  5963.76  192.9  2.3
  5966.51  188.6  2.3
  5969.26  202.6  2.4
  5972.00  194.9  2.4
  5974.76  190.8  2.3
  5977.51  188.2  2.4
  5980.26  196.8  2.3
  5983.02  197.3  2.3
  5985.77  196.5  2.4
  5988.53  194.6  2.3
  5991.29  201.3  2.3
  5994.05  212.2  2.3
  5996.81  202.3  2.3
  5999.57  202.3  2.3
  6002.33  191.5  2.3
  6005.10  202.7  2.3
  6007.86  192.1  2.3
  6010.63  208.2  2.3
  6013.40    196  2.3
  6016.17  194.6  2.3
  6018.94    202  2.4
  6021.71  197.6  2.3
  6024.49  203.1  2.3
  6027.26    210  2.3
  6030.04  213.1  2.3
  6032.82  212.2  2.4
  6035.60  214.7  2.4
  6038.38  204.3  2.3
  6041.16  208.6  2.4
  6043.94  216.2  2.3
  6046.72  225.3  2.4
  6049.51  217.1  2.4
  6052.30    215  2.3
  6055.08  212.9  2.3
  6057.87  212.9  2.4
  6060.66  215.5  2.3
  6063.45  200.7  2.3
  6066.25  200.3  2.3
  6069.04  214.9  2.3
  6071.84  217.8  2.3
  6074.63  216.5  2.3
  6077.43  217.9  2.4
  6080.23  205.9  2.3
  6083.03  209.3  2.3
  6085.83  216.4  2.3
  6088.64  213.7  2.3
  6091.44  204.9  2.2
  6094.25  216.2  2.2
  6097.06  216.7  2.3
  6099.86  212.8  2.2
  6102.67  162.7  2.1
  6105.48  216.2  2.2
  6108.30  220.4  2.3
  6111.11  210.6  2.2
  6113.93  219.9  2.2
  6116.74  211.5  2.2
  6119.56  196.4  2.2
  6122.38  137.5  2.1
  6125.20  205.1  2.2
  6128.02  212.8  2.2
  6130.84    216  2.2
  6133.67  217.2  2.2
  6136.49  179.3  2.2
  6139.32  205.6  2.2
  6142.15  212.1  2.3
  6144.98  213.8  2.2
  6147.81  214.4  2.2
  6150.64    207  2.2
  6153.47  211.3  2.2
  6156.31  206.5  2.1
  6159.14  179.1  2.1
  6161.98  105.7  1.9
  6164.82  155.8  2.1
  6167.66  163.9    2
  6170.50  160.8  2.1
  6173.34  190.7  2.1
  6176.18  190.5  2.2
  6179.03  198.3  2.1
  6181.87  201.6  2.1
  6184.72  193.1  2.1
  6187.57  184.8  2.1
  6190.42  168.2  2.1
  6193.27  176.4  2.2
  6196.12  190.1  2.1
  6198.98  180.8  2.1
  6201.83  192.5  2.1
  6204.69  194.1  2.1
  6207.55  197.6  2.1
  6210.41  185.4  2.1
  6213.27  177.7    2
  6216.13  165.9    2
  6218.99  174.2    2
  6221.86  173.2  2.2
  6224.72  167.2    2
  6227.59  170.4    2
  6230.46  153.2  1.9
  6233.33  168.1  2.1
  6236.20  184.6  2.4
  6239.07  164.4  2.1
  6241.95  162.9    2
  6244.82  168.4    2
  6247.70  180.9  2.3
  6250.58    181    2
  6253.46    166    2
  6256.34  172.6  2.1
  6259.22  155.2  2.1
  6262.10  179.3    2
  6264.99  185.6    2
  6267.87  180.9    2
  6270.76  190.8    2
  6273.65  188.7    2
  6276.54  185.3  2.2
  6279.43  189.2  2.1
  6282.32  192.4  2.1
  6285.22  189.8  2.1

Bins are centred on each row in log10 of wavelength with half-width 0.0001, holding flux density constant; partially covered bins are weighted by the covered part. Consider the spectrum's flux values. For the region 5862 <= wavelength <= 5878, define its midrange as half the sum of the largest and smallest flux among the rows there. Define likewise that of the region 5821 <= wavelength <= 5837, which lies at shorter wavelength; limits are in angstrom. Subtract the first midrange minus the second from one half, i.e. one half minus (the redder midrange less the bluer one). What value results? 21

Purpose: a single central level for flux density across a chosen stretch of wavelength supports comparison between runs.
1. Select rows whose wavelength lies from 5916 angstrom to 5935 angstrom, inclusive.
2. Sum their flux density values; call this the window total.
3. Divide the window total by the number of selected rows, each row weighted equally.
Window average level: 186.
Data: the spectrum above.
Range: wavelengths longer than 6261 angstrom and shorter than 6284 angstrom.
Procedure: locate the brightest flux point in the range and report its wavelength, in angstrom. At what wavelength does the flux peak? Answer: 6282.32 angstrom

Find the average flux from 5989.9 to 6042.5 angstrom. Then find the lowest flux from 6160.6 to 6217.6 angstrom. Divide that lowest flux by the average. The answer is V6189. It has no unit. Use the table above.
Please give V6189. 0.5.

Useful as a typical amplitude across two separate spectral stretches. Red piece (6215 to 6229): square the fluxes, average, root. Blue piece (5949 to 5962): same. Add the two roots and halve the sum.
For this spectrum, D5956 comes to 181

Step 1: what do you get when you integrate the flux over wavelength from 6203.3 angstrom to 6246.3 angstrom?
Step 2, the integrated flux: 7473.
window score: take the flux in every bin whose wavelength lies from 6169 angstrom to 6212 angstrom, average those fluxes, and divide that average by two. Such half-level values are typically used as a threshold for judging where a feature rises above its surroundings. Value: 93.5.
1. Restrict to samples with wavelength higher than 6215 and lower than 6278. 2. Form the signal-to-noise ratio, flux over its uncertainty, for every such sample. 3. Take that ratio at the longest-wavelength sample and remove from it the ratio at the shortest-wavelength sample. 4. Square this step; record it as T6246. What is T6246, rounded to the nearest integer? 2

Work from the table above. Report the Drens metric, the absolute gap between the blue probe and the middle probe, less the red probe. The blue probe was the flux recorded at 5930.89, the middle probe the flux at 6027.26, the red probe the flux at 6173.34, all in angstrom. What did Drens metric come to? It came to -167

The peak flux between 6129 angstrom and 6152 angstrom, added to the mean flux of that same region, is 425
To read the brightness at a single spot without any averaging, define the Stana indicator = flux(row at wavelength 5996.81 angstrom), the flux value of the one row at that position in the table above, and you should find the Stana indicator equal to 202.3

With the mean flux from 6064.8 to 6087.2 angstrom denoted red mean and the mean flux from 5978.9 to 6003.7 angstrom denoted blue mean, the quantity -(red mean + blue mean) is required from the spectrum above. -412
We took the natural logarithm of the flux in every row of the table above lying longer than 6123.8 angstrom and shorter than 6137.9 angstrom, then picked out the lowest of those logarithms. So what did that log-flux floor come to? 5.19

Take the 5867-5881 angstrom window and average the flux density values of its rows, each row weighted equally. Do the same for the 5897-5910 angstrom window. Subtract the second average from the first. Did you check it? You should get 35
